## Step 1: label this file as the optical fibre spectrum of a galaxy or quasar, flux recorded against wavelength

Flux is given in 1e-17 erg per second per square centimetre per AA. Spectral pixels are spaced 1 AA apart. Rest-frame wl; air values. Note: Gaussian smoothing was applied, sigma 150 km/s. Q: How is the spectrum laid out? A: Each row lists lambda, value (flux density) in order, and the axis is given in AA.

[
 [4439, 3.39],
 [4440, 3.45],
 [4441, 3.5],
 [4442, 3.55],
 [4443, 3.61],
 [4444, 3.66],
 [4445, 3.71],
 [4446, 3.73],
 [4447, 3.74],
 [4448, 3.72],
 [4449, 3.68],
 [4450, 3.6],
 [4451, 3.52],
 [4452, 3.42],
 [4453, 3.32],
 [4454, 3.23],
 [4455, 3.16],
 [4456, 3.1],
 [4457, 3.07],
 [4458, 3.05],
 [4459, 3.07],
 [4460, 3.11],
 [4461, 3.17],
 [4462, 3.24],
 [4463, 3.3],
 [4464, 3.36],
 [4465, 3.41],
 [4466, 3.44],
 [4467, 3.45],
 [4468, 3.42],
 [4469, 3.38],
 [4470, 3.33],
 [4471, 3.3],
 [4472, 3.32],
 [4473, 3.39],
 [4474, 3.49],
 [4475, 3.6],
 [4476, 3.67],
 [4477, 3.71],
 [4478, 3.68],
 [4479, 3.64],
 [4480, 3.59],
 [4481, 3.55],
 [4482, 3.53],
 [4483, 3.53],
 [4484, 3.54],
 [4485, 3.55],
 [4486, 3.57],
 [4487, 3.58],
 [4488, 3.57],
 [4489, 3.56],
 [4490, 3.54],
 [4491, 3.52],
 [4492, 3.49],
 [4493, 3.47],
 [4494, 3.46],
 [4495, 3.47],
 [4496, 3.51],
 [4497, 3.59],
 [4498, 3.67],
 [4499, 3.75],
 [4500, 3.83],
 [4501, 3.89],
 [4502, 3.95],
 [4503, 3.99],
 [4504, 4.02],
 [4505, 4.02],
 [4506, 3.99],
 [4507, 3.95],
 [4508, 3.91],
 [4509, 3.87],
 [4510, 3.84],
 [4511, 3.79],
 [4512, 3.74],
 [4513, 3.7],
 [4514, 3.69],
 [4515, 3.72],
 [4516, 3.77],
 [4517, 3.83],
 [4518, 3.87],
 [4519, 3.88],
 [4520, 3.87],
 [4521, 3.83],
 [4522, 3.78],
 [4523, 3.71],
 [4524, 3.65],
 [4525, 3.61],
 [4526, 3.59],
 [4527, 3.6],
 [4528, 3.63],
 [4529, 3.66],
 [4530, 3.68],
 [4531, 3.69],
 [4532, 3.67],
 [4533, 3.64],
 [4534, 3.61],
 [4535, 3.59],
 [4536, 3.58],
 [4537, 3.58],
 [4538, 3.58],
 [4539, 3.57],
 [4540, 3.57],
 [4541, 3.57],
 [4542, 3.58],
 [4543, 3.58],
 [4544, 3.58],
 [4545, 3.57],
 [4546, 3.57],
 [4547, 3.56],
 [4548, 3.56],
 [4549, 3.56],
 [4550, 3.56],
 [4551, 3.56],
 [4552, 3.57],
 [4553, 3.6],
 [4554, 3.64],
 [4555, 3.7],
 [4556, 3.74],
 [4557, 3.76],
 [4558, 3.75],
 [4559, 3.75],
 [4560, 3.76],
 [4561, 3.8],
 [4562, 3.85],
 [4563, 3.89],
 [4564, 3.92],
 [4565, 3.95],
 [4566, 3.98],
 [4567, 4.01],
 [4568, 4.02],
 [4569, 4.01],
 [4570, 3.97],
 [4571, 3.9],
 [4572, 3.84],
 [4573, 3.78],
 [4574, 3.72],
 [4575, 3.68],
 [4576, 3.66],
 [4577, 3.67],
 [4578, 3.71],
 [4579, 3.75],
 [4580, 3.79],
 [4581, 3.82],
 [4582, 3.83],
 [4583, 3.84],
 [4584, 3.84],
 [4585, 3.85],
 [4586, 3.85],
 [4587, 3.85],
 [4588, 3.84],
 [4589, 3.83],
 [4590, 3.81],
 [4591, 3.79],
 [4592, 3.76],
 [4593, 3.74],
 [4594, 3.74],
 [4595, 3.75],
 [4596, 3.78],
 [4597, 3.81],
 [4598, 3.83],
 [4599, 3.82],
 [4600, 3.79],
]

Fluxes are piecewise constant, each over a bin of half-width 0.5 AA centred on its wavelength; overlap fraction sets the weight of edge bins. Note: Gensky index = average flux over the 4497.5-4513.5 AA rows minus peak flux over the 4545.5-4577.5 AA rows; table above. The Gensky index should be -0.2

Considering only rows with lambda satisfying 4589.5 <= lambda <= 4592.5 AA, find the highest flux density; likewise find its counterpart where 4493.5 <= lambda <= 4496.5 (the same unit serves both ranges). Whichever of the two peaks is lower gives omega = 3.51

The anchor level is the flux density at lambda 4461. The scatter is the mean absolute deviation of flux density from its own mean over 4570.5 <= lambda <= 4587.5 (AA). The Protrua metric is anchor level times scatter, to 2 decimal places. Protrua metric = 0.20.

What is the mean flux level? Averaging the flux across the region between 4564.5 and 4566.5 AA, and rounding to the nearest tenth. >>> 4.0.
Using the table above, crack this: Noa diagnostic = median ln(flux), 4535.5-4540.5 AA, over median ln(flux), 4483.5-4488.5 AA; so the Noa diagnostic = 1.00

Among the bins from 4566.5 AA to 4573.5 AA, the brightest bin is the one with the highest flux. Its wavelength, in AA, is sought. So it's 4568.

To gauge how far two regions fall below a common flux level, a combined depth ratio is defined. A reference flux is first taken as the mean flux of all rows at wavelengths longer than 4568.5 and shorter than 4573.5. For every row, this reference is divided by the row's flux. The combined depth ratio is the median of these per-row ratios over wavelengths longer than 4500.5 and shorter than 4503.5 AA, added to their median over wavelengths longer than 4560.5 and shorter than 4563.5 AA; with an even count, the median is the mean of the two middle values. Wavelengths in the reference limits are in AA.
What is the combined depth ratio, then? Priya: 2.00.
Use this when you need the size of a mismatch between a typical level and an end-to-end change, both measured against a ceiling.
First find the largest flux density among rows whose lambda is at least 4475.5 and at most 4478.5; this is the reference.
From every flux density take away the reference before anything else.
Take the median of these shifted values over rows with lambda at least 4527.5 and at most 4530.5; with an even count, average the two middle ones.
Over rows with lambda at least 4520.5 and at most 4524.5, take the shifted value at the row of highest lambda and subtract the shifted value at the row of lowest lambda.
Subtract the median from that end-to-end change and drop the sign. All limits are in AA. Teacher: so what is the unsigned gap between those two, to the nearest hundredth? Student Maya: 0.13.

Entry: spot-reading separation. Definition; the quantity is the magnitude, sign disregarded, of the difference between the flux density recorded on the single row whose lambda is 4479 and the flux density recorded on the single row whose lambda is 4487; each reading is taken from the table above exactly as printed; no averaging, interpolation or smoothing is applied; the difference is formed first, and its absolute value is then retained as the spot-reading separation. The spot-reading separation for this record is 0.060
